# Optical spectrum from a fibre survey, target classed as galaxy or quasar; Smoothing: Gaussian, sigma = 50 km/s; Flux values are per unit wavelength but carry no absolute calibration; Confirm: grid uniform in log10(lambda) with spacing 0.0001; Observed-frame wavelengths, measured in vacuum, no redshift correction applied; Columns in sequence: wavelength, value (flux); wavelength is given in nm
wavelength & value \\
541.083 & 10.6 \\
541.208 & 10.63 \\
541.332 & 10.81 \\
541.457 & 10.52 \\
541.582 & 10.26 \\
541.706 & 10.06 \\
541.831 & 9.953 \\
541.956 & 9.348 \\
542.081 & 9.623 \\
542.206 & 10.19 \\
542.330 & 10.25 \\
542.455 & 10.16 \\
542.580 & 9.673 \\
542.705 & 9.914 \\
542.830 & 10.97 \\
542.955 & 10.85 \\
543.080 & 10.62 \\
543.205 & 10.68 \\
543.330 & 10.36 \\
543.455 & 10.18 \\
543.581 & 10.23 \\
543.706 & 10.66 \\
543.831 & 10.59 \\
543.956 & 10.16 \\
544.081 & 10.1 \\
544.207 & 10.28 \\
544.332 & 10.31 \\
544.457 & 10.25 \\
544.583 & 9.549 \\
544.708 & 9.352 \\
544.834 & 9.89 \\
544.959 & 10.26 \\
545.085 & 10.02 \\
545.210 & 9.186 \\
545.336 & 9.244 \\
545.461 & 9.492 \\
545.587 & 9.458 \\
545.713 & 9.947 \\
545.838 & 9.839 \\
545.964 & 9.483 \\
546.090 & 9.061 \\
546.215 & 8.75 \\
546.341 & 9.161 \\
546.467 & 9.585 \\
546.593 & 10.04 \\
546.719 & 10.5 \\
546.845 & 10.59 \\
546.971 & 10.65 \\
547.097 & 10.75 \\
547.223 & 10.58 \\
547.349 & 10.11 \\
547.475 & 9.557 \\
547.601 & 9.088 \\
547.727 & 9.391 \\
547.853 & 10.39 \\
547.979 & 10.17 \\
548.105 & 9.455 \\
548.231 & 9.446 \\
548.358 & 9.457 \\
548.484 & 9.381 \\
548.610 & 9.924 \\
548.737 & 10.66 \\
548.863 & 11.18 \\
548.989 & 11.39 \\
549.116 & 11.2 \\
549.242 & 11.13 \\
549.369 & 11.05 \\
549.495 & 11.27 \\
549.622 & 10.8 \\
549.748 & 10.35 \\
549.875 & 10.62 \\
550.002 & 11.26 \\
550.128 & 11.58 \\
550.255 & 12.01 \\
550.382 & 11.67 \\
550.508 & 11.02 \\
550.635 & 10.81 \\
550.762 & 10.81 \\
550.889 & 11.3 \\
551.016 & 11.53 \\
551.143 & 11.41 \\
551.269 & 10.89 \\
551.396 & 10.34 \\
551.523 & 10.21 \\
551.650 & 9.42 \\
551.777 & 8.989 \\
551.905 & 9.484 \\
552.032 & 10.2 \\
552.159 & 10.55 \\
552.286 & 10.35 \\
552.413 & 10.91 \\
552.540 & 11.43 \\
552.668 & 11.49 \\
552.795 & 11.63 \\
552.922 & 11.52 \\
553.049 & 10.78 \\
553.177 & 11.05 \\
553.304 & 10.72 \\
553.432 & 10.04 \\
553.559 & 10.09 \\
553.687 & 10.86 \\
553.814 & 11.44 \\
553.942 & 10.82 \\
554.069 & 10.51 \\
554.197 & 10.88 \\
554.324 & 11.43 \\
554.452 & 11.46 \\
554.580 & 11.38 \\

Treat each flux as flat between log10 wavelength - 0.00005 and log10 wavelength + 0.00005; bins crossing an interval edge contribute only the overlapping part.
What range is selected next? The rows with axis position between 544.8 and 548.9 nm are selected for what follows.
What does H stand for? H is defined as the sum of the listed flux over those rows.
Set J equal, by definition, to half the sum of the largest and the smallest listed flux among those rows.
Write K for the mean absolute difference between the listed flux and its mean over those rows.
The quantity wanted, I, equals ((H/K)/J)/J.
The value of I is 6.6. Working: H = 325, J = 10.0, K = 0.50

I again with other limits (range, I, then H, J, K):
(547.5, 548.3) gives 1.5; 58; 9.7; 0.42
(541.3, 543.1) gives 4.0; 153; 10.2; 0.37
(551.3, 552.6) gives 1.8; 102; 10.2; 0.53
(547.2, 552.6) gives 6.2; 453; 10.5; 0.67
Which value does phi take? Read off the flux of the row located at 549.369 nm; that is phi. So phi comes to 11.05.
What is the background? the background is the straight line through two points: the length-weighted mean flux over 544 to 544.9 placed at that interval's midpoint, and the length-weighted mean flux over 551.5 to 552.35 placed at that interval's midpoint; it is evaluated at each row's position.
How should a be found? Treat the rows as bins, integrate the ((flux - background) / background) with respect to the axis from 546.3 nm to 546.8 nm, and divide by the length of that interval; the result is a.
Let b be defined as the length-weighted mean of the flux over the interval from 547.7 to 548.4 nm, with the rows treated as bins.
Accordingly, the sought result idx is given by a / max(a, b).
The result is -0.001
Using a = -0.01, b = 9.7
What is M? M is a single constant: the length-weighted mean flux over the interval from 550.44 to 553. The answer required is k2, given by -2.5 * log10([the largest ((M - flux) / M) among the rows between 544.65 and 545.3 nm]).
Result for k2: 2.11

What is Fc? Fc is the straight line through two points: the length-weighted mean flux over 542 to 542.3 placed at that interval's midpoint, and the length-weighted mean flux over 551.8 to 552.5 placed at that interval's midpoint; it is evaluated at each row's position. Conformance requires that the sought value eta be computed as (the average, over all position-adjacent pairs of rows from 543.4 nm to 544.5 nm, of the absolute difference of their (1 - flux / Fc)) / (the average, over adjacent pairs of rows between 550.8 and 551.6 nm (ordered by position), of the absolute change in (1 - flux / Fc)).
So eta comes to 0.54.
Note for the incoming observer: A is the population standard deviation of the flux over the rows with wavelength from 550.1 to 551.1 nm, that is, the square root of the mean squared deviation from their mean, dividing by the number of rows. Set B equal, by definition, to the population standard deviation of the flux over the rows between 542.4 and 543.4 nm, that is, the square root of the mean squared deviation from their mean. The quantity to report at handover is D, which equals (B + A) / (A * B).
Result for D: 4.8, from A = 0.41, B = 0.430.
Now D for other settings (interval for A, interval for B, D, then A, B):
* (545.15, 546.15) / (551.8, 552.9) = 4.9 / 0.29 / 0.700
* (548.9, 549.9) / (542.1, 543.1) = 5.4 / 0.33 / 0.422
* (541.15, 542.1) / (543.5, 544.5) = 7.5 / 0.47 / 0.186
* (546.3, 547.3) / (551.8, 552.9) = 3.3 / 0.54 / 0.700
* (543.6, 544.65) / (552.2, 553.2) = 5.5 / 0.32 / 0.419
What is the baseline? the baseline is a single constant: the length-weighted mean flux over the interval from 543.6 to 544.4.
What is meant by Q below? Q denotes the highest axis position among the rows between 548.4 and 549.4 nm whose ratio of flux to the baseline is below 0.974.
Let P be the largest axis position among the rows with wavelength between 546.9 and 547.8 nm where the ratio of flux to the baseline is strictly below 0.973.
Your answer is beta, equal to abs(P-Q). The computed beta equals 0.88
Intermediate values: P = 547.727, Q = 548.610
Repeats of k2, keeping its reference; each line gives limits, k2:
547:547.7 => 2.04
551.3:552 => 1.98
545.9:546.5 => 1.84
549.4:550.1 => 3.65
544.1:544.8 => 2.24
